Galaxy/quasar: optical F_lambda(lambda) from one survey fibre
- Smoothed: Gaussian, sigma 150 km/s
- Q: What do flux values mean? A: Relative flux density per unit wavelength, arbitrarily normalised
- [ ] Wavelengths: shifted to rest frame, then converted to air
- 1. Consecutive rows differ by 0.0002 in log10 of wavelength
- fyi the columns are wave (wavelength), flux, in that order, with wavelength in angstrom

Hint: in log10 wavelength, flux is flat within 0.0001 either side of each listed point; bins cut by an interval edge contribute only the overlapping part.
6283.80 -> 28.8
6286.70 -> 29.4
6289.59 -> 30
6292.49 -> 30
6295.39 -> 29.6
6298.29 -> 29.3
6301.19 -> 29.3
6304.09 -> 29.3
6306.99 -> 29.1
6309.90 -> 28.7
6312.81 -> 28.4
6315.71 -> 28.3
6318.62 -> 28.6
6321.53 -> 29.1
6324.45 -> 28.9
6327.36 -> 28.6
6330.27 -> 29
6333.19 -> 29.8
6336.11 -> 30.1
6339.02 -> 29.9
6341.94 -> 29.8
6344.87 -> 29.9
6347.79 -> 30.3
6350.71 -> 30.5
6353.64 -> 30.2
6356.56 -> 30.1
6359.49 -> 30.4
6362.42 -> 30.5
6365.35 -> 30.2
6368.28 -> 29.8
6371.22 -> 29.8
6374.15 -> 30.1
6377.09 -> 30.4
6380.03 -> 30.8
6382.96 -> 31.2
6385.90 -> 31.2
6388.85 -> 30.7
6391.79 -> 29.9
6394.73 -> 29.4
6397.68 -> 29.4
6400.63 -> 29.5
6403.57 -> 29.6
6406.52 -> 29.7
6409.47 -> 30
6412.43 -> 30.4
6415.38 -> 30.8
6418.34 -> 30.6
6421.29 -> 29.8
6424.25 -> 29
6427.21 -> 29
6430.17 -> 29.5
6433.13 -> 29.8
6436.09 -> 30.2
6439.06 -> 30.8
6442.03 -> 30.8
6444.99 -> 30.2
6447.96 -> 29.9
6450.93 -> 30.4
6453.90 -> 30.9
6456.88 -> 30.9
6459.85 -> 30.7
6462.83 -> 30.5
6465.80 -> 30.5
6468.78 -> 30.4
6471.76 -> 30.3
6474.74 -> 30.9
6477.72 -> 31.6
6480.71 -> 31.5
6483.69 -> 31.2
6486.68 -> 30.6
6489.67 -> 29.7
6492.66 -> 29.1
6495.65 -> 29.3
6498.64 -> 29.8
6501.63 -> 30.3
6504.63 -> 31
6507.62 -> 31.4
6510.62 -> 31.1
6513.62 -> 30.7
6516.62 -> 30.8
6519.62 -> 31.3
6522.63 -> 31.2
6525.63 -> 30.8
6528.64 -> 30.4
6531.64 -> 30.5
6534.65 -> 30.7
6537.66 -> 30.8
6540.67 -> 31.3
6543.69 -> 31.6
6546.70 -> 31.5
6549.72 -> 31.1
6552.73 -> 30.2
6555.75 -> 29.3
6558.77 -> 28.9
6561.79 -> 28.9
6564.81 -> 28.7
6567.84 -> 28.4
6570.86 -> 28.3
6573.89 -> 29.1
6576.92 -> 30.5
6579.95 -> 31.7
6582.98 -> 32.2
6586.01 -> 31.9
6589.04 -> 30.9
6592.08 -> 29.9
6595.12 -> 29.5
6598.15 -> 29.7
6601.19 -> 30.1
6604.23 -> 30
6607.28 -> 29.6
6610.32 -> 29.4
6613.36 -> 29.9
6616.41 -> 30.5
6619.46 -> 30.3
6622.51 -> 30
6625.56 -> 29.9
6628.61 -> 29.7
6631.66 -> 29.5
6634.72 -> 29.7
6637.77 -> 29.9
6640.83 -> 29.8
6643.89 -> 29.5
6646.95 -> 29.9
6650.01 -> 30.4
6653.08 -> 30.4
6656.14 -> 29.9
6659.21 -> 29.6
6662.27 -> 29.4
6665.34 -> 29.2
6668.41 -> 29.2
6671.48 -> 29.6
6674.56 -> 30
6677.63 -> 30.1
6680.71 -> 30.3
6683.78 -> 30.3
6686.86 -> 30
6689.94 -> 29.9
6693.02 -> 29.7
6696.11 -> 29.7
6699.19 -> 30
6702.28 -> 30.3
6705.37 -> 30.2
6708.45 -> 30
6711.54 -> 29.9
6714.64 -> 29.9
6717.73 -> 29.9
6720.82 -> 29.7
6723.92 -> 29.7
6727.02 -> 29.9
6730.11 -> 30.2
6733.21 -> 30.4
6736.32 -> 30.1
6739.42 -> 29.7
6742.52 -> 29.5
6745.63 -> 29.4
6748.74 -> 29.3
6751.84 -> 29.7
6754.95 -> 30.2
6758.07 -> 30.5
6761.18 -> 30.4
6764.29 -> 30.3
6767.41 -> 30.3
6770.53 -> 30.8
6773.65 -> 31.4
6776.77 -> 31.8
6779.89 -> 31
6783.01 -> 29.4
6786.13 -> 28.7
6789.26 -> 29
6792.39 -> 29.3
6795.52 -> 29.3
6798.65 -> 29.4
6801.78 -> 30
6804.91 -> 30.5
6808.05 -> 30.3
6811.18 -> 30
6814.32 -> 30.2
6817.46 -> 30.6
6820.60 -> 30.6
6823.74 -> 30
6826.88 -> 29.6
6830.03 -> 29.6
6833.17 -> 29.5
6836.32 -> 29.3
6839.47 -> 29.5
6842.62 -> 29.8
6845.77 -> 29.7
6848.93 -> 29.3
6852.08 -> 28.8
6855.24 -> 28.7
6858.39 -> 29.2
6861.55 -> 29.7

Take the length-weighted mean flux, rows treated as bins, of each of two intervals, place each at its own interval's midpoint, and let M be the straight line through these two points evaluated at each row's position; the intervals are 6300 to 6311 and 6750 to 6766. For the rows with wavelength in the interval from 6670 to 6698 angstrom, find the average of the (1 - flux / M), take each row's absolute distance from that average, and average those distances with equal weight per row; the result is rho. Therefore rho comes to 0.0071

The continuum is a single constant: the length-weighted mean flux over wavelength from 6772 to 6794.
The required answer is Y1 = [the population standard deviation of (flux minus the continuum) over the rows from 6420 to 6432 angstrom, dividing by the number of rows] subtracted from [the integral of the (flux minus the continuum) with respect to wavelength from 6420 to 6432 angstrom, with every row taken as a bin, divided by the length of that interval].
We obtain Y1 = -1.1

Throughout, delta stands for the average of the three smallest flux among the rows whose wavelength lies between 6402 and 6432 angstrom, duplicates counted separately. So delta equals 29.2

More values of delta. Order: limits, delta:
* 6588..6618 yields 29.5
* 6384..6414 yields 29.4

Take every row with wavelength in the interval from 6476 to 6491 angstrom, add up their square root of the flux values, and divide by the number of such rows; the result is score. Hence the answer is 5.56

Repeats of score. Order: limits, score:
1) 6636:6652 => 5.47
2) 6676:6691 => 5.49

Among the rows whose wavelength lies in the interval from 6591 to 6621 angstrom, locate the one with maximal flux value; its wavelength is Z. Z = 6616.41 angstrom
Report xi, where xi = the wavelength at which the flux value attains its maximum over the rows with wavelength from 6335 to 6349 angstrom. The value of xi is 6347.79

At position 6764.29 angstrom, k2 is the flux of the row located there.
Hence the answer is 30.3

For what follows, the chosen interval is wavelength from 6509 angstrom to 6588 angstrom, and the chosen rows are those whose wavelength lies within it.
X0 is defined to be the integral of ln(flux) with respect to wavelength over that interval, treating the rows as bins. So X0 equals 270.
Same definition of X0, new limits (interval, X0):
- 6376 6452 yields 259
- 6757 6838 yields 276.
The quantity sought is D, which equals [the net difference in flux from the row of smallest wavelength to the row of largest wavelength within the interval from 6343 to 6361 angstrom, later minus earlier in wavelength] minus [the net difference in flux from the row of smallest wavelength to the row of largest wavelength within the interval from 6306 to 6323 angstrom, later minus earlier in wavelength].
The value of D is 0.5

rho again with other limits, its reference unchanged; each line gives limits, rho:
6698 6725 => 0.0056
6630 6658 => 0.0075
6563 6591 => 0.0461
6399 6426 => 0.0155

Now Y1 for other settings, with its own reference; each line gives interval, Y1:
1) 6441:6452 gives -0.1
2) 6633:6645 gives -0.5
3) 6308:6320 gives -1.7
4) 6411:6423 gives -0.1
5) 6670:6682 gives -0.3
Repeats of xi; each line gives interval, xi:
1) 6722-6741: 6733.21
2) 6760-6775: 6773.65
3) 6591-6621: 6616.41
